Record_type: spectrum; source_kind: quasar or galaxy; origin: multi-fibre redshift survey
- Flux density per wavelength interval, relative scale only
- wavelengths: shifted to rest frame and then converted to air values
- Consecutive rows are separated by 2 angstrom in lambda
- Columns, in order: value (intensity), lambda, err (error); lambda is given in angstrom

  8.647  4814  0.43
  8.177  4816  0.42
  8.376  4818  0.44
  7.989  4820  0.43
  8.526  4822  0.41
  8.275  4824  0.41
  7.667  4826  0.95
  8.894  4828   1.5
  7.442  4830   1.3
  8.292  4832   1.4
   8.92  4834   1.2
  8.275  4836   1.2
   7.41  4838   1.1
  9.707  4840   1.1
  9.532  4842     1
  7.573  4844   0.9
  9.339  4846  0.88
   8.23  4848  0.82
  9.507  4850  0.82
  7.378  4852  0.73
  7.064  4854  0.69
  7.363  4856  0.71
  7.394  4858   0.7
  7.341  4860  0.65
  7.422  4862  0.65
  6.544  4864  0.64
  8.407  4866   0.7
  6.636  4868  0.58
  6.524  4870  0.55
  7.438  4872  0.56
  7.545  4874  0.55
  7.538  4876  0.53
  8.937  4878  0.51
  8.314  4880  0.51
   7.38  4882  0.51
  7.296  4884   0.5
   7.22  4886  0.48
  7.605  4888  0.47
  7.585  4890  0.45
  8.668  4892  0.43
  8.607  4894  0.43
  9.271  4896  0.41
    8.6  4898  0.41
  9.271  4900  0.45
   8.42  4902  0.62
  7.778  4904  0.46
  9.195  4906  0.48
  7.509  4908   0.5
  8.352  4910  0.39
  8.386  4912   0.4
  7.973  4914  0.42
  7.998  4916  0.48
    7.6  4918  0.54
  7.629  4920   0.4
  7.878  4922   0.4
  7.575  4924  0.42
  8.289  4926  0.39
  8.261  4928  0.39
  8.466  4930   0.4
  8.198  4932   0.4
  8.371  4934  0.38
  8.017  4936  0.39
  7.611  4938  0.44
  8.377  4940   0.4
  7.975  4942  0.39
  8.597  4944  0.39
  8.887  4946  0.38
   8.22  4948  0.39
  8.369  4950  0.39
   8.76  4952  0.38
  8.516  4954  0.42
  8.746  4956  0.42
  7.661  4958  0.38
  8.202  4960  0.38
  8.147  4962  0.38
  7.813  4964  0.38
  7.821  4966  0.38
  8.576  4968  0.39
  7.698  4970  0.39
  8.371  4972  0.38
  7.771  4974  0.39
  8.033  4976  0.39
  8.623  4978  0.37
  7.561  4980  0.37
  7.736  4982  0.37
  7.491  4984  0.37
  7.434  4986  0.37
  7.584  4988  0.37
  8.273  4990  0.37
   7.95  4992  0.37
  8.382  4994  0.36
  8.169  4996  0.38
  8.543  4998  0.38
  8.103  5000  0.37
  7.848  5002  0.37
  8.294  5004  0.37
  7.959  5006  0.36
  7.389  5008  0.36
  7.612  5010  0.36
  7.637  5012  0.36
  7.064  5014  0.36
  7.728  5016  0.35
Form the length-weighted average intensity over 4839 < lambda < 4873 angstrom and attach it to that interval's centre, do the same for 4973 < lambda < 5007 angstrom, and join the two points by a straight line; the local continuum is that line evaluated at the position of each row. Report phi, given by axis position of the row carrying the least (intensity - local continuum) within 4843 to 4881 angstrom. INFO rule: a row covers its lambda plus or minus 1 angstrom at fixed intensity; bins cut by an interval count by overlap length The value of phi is 4870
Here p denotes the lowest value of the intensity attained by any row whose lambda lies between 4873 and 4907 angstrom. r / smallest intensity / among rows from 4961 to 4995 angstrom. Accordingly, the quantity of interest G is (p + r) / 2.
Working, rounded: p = 7.22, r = 7.434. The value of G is 7.33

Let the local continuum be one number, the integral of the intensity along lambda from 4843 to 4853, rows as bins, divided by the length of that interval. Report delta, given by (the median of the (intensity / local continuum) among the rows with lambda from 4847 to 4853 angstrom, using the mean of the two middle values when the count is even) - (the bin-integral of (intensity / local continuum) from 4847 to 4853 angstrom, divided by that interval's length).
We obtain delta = -0.02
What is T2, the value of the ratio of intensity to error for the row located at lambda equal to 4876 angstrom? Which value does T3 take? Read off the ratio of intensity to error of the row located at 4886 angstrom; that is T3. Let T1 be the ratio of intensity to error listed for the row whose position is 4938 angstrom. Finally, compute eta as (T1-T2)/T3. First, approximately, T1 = 17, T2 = 14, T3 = 15.0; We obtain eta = 0.20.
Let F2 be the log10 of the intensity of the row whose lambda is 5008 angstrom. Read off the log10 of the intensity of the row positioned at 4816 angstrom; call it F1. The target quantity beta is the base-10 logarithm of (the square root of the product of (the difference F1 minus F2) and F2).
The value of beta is -0.71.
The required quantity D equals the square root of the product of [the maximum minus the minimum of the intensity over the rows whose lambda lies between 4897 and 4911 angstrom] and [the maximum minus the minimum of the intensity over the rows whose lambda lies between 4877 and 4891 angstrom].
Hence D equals 1.7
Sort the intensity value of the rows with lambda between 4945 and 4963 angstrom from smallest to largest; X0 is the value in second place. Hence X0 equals 8.147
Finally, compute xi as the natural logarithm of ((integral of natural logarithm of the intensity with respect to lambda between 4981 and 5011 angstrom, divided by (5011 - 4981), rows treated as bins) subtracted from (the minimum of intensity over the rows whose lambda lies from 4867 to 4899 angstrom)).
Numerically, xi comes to 1.49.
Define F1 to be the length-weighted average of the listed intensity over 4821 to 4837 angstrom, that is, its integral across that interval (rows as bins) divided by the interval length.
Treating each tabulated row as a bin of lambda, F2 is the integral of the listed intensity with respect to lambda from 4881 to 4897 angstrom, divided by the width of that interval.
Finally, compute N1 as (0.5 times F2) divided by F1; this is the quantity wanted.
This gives 0.48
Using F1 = 8.3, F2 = 7.95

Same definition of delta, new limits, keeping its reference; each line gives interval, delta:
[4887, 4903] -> 0.01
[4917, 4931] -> -0.01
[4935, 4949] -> 0.00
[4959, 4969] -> 0.00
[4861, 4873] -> -0.02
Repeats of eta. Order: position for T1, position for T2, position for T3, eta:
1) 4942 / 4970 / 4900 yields 0.03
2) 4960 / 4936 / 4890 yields 0.06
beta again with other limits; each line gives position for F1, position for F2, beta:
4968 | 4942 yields -0.77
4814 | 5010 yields -0.66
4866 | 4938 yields -0.71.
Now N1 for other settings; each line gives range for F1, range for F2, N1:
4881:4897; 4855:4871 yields 0.45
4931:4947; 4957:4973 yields 0.49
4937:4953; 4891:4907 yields 0.52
